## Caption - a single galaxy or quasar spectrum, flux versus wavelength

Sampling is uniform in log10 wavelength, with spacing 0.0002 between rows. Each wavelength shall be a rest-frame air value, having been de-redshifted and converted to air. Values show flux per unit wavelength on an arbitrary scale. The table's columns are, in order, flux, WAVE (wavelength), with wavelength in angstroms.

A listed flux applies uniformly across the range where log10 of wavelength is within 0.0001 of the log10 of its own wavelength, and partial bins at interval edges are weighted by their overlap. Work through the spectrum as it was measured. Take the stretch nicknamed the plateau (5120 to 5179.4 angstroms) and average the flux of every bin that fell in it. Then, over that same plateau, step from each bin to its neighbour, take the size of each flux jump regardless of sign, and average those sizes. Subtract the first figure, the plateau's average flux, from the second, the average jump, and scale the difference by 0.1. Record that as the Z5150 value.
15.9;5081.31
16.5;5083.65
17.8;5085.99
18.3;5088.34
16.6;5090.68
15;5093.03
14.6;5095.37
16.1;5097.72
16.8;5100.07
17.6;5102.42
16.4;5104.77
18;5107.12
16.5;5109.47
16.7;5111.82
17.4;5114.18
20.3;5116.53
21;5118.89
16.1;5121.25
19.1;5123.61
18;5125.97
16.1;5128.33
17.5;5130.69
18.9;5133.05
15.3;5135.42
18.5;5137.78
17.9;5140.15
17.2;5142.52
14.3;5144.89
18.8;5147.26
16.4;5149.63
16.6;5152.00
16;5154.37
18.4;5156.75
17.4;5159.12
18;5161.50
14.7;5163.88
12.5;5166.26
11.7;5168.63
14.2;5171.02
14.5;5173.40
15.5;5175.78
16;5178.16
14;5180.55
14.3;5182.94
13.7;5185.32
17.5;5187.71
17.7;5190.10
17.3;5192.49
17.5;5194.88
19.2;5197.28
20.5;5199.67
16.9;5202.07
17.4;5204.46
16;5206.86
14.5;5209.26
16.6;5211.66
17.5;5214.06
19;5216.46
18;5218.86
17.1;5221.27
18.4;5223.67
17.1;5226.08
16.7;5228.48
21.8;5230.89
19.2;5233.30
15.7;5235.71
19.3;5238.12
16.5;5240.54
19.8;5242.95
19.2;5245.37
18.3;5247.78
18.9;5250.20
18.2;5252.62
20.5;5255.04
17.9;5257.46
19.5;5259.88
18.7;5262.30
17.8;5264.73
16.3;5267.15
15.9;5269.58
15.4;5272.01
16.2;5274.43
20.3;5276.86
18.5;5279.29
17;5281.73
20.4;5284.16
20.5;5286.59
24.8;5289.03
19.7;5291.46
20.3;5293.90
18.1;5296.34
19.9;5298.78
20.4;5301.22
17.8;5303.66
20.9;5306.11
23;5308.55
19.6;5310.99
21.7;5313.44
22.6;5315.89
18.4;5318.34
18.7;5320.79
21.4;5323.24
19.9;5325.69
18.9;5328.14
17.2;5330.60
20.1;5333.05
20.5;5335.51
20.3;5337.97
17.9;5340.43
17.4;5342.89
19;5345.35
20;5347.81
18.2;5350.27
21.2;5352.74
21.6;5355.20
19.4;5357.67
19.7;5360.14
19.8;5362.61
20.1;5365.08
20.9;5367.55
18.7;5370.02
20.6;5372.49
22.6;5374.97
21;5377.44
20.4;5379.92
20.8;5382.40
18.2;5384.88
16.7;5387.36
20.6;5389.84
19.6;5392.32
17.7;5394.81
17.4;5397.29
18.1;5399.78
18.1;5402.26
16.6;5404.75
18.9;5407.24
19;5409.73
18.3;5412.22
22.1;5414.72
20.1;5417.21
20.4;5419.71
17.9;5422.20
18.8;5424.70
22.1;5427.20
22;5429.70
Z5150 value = -1.46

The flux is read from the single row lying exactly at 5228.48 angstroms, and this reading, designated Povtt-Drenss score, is 16.7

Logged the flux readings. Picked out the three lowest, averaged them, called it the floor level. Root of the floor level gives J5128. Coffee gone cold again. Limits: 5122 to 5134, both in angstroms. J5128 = 4.1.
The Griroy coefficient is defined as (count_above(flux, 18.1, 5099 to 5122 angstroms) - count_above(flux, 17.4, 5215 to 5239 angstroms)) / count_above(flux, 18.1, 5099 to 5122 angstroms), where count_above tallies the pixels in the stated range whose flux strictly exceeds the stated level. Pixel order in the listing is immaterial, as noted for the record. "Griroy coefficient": -2.0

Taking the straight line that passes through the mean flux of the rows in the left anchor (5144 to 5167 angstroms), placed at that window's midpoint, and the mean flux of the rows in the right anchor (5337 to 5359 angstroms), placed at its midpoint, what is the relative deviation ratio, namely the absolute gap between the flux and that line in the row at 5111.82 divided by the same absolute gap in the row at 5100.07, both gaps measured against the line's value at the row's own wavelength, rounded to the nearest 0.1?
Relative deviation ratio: 0.8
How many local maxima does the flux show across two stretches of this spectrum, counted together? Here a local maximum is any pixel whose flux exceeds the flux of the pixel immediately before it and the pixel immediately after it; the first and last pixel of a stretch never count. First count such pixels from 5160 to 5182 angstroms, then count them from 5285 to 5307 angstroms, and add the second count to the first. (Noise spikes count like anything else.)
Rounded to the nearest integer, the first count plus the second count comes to 4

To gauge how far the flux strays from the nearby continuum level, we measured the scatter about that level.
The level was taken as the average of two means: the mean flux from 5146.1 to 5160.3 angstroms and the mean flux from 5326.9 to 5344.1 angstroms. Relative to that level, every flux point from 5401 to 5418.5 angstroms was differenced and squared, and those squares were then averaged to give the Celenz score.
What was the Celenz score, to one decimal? 3.4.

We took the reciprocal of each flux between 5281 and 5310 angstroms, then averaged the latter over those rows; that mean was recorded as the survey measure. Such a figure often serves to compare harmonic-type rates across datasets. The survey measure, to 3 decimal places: 0.050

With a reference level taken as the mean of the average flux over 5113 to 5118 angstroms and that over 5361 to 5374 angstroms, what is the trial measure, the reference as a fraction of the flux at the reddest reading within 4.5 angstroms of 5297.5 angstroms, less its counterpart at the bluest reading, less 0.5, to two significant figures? -0.50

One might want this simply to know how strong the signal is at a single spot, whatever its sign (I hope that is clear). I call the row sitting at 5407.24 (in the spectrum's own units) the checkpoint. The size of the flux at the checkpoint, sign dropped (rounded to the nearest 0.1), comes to 18.9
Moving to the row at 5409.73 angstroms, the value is 19.0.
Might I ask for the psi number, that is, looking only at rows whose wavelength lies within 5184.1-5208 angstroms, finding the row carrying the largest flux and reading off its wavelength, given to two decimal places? 5199.67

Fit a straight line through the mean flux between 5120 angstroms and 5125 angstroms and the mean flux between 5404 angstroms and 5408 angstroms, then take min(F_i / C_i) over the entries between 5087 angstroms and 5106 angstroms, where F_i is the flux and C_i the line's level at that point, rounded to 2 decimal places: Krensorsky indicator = 0.83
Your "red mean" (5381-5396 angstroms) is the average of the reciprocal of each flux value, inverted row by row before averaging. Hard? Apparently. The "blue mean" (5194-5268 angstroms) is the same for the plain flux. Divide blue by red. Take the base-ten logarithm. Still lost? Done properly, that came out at 2.53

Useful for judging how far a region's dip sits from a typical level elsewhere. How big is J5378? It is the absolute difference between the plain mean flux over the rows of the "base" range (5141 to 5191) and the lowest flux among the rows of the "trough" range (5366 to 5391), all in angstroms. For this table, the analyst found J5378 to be 1.01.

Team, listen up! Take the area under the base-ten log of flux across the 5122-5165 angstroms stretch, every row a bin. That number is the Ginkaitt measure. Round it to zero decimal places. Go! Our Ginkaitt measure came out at 53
